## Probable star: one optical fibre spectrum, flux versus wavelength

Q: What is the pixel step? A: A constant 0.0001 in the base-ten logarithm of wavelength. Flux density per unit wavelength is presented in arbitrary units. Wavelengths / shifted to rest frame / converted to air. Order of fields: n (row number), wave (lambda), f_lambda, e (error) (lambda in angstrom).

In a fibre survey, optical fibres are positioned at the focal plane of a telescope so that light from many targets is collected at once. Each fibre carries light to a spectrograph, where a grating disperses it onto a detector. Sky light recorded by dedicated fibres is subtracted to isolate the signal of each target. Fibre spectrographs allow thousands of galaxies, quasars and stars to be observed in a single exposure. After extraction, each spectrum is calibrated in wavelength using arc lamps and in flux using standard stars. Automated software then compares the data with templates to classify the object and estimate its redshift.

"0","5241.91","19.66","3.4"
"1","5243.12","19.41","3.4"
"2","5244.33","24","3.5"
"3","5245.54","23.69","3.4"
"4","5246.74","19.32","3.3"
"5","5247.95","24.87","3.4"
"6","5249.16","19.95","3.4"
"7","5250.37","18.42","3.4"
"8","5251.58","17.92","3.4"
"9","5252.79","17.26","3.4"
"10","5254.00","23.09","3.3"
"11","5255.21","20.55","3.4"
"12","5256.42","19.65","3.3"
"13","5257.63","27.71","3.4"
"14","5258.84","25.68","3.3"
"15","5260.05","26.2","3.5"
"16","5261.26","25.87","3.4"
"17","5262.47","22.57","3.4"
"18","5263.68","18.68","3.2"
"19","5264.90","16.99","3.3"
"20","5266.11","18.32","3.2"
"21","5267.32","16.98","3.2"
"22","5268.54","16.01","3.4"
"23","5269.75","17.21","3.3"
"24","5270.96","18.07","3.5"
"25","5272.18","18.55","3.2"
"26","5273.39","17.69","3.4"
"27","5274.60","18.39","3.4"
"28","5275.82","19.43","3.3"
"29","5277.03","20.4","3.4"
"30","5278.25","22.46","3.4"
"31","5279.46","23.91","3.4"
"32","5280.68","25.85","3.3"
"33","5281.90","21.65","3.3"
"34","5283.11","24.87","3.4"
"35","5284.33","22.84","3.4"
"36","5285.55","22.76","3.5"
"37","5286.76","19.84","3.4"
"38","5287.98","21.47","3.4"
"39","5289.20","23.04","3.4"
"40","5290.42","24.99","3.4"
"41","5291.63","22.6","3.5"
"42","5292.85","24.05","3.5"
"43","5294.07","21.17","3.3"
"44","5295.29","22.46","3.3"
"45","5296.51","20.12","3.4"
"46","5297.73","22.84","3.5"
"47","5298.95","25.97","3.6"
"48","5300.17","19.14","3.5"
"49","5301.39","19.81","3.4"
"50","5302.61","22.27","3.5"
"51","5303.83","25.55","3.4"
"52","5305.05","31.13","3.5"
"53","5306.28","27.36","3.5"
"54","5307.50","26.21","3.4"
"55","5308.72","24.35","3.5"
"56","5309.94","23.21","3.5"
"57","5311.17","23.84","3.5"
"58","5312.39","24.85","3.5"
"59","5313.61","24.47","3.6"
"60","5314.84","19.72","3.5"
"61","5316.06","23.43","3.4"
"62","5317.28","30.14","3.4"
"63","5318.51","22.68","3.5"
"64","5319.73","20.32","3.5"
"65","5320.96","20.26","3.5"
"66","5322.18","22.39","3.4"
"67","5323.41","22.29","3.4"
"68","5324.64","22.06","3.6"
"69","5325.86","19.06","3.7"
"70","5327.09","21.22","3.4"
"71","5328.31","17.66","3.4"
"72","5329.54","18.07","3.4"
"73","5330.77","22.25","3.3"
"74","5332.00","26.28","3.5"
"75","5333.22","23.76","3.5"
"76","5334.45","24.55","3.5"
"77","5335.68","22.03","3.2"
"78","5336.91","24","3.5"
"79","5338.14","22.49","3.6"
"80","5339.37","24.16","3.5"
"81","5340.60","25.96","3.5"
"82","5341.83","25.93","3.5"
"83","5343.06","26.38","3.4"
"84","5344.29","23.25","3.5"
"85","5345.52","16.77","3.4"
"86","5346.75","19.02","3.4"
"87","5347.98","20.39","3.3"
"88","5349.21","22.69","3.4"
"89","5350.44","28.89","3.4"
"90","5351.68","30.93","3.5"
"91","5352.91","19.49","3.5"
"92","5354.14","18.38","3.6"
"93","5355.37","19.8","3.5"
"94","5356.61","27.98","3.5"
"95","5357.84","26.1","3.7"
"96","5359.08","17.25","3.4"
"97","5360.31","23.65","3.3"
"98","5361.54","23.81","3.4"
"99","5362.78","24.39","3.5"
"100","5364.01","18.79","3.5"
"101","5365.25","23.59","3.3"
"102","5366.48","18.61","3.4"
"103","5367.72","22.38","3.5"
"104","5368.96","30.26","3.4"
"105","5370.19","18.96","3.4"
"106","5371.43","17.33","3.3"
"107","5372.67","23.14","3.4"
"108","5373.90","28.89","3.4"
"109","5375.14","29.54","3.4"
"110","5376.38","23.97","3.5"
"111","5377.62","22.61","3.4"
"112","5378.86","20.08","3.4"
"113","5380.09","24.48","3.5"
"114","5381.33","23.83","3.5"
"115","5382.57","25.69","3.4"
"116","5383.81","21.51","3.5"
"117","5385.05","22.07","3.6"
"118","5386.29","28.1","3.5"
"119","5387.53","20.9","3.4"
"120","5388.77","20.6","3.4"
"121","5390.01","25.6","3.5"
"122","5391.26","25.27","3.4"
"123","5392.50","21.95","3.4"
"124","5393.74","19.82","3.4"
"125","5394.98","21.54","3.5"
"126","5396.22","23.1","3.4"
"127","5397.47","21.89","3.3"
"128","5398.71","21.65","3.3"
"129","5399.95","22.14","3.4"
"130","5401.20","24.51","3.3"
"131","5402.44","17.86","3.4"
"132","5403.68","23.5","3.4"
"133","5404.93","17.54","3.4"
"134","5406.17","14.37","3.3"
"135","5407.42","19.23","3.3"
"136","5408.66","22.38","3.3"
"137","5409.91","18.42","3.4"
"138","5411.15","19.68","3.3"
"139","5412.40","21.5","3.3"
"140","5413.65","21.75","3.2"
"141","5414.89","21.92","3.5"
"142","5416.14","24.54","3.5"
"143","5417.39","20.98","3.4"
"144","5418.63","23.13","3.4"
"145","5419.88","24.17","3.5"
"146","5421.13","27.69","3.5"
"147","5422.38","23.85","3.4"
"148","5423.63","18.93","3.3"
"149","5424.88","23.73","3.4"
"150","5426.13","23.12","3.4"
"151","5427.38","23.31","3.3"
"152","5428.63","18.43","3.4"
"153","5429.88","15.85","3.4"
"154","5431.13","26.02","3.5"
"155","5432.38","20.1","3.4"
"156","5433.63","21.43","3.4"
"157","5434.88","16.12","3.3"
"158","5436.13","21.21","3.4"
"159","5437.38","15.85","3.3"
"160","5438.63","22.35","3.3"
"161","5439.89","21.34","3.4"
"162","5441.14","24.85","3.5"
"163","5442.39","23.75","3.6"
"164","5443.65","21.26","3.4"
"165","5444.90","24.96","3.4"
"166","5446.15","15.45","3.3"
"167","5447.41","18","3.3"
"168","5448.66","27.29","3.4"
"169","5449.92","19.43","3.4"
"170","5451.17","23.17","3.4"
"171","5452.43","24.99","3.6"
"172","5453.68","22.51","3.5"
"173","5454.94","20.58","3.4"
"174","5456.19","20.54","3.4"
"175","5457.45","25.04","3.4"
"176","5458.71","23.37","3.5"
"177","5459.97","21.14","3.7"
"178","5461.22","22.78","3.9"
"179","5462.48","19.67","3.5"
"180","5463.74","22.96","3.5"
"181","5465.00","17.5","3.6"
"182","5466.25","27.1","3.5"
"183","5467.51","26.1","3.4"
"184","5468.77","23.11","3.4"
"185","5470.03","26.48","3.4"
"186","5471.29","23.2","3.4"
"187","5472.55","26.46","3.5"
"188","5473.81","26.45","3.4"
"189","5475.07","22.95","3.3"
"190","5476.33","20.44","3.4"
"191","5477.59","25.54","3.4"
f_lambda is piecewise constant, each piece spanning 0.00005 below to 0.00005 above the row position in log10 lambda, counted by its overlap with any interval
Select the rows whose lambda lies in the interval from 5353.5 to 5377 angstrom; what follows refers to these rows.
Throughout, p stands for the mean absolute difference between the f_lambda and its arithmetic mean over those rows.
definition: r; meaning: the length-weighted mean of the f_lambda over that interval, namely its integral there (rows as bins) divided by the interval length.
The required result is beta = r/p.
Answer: 6.7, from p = 3.41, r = 23.0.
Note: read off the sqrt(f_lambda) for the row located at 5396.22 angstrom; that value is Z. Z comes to 4.806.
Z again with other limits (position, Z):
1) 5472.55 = 5.144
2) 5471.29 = 4.817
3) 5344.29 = 4.822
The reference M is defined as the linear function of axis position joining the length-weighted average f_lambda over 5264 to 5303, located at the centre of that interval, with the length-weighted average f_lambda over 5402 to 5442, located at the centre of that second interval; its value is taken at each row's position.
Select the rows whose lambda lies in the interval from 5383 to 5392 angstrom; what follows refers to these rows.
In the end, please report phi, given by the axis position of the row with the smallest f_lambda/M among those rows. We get 5388.77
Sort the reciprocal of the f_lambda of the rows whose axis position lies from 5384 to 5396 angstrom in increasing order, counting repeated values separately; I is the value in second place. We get 0.0391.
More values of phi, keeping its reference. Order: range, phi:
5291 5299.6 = 5296.51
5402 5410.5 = 5406.17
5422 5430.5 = 5429.88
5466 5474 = 5468.77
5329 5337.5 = 5329.54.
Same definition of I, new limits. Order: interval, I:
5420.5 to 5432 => 0.0384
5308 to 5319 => 0.0402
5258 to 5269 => 0.0387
